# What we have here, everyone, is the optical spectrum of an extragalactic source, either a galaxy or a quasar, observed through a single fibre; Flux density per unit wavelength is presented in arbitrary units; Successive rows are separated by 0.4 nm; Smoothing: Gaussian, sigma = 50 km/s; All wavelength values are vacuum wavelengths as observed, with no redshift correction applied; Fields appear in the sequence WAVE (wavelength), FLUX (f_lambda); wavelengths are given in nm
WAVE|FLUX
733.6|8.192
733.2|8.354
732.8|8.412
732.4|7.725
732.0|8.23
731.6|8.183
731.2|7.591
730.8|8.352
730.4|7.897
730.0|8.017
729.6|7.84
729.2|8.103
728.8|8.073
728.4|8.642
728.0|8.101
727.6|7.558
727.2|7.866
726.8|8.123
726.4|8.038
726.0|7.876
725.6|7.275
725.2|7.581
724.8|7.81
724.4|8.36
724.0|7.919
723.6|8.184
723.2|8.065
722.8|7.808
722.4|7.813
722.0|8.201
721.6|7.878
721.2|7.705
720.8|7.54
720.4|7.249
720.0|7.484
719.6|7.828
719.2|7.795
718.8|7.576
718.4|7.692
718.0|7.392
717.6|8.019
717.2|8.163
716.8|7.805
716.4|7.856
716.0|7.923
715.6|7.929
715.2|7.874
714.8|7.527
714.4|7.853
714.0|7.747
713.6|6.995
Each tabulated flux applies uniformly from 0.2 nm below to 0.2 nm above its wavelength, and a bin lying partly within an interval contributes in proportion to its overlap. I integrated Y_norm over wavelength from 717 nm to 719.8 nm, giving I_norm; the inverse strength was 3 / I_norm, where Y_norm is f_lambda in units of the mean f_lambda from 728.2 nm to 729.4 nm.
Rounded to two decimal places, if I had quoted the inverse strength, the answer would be 1.14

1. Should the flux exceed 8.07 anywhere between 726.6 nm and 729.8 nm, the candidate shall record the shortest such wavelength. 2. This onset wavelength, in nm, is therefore 726.8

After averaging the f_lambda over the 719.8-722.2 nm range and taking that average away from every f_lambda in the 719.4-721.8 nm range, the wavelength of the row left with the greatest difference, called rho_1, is 721.6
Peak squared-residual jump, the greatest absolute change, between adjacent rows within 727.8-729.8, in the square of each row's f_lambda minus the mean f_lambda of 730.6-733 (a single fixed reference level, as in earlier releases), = 0.3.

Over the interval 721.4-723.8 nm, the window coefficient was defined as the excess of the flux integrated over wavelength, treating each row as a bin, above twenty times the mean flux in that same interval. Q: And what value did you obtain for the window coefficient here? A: -141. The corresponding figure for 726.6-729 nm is -142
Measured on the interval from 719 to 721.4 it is -134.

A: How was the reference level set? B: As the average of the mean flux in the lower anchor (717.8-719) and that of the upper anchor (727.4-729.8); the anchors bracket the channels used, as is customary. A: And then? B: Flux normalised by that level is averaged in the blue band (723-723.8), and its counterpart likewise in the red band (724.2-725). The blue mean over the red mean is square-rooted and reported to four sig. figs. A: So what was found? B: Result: 1.002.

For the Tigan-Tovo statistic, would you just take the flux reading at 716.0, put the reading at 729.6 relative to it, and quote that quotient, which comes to 0.99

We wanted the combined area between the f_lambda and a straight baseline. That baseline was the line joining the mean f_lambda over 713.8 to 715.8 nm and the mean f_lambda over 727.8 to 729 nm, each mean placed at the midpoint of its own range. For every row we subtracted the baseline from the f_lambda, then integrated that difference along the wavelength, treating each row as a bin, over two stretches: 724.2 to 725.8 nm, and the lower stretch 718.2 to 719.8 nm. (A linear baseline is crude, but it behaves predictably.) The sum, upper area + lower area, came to -1.0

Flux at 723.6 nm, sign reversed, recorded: -8.18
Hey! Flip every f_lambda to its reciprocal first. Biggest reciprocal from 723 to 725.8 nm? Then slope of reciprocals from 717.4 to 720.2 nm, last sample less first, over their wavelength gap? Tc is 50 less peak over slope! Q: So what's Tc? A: 13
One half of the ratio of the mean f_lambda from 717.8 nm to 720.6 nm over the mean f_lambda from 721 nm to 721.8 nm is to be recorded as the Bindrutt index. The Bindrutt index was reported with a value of 0.486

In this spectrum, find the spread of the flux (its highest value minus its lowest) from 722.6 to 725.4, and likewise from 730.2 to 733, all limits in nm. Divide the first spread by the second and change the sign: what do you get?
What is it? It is -0.95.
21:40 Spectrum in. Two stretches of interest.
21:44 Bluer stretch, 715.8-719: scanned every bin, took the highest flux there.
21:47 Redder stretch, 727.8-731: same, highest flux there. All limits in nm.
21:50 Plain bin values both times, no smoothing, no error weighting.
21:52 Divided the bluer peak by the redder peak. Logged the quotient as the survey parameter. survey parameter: 0.94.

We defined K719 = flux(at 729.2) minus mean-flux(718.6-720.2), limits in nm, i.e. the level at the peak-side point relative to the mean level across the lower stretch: 0.4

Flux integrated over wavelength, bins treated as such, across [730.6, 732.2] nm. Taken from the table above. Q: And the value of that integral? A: 13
